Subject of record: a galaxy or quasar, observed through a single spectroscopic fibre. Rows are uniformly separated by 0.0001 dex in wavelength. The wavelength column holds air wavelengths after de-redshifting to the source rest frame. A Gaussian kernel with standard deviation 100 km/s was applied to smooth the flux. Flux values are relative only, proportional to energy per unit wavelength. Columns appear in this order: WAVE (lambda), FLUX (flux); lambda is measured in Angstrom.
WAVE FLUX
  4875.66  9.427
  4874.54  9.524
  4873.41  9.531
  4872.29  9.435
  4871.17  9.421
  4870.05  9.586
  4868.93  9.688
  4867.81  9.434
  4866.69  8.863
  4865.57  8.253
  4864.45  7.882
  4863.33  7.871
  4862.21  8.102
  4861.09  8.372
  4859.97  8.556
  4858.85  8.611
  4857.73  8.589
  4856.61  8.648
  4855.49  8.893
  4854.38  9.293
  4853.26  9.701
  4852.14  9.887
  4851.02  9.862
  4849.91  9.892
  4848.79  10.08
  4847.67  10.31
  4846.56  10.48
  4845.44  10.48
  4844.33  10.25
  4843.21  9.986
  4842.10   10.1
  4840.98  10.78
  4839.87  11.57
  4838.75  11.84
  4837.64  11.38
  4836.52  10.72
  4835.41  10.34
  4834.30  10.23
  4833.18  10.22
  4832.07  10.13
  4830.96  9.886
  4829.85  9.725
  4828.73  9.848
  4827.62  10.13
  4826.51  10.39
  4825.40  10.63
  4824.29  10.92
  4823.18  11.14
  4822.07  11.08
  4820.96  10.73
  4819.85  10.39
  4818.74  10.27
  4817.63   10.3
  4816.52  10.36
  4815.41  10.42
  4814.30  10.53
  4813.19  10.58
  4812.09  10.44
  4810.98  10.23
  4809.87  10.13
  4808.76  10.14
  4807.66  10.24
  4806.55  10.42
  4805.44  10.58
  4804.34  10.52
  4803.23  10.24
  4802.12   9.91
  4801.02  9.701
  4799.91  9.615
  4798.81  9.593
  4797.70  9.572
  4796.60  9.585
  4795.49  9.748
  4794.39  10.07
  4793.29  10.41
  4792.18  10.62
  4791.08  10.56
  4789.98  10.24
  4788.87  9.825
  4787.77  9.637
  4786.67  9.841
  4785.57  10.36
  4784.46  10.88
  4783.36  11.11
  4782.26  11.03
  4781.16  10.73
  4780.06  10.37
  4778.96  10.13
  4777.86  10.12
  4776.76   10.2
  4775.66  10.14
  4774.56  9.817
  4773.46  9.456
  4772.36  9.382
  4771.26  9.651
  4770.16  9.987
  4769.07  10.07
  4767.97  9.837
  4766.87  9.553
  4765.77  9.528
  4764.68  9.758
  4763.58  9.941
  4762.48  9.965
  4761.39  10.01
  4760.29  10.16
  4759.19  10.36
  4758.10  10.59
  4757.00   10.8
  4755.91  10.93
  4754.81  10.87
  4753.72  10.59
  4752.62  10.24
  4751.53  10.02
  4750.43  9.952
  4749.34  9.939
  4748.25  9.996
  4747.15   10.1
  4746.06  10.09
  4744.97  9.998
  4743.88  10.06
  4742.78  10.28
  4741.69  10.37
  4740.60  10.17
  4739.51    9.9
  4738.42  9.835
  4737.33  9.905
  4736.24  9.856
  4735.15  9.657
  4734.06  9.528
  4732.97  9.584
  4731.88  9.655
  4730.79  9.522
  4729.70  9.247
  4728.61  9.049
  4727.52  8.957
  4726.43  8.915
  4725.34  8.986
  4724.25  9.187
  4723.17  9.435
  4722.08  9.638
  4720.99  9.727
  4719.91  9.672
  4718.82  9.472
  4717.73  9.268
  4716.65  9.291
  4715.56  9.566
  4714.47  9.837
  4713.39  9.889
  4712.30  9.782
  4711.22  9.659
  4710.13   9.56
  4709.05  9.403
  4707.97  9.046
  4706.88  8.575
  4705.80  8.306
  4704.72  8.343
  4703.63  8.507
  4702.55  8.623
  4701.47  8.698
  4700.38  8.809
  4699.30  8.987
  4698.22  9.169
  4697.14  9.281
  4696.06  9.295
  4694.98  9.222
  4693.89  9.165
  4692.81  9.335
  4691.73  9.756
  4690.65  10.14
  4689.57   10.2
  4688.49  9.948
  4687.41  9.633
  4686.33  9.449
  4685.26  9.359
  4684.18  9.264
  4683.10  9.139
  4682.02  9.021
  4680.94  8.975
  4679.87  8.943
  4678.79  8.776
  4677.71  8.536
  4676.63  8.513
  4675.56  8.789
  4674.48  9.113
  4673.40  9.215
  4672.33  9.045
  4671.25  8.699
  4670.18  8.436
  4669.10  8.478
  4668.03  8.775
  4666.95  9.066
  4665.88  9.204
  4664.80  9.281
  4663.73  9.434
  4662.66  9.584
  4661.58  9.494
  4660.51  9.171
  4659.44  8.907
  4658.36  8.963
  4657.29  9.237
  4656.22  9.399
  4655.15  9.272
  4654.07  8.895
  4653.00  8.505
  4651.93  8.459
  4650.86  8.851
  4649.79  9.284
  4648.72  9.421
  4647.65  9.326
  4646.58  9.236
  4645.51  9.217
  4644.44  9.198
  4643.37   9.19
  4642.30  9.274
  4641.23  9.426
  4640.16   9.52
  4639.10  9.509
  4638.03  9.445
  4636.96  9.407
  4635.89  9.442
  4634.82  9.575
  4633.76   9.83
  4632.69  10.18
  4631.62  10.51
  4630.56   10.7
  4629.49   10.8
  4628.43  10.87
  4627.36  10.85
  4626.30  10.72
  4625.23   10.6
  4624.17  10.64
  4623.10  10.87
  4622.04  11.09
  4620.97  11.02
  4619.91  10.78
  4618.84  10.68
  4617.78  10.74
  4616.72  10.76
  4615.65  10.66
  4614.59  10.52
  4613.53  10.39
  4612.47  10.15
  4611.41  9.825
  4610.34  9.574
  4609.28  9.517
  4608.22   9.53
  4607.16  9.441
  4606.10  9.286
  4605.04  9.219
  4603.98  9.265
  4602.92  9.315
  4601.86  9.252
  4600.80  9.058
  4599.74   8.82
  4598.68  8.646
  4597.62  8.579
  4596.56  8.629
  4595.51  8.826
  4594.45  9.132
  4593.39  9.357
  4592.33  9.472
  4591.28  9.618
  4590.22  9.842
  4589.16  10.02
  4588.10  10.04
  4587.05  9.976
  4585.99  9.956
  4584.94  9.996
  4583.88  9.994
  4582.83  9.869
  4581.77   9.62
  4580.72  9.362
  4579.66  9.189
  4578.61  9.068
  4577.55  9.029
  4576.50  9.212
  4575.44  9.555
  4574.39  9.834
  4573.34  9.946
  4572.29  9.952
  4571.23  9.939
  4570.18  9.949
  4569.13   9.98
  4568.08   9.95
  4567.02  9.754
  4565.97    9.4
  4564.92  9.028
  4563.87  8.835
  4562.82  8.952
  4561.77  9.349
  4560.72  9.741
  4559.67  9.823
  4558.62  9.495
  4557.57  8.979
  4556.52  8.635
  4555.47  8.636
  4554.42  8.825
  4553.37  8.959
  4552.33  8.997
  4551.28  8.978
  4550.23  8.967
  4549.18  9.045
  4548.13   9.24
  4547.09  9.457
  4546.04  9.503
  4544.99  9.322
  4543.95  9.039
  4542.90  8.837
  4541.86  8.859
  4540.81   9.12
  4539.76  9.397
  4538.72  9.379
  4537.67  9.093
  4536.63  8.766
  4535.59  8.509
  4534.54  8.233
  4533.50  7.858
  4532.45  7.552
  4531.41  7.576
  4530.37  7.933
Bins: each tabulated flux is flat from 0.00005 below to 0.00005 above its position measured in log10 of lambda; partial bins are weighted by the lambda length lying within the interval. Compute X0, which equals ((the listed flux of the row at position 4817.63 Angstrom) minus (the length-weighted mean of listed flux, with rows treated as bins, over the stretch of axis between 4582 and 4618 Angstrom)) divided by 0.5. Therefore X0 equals 1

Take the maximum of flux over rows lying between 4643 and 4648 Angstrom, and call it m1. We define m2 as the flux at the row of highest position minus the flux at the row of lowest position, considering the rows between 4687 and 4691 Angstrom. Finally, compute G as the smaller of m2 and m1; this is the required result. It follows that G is 0.5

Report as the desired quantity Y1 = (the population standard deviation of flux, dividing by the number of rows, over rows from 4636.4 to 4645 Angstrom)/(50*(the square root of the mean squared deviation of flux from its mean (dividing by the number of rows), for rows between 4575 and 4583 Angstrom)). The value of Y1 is 0.009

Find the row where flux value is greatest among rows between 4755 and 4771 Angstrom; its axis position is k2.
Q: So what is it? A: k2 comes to 4755.91 Angstrom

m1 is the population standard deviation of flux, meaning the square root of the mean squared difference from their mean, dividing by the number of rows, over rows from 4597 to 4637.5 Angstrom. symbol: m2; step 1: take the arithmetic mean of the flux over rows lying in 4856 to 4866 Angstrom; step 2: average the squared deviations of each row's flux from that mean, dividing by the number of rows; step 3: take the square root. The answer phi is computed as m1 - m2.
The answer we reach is 0.45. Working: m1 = 0.74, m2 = 0.29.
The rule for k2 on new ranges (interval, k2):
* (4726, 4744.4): 4741.69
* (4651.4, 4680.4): 4662.66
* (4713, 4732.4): 4713.39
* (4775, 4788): 4783.36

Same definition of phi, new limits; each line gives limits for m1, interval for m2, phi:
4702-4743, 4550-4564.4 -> 0.14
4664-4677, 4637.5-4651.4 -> 0.12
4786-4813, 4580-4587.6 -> 0.13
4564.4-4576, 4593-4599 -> 0.00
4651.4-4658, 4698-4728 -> -0.09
